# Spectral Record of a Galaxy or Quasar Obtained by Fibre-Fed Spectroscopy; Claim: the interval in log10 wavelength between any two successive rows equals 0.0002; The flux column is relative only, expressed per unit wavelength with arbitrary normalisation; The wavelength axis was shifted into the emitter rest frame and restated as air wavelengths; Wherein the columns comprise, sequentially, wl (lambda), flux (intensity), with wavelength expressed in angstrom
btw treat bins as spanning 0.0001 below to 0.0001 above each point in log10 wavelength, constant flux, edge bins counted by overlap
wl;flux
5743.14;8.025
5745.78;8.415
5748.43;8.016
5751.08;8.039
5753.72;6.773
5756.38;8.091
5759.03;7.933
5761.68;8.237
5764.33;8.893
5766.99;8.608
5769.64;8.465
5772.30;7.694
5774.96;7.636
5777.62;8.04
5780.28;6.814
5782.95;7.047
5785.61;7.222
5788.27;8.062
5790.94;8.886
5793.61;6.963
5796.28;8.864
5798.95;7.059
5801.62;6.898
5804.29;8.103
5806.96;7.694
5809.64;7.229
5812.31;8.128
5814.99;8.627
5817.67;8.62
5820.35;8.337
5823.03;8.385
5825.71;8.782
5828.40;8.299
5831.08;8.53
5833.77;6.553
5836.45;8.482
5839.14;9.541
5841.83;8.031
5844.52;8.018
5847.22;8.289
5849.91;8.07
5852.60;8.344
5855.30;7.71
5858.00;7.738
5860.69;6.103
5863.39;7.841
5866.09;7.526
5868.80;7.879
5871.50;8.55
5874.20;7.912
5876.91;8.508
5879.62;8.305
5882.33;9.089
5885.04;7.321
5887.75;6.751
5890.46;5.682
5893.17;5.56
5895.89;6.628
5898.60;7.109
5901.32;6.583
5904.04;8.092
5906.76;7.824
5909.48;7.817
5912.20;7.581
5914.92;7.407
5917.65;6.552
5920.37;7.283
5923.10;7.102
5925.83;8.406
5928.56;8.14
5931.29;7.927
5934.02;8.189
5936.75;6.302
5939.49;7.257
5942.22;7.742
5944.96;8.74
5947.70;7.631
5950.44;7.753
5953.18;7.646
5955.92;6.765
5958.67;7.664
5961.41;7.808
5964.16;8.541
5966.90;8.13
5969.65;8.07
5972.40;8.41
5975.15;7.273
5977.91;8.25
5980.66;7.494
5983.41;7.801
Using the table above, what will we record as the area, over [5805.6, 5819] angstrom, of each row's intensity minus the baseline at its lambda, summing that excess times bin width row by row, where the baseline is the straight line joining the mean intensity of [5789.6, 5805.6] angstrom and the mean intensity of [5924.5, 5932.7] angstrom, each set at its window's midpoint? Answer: 3.0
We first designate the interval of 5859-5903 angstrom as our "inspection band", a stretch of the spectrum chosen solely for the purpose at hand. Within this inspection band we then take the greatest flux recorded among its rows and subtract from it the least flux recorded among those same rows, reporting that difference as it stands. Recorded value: 3.5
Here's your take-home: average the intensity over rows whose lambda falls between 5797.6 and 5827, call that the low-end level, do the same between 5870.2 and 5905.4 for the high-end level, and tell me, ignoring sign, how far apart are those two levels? 0.60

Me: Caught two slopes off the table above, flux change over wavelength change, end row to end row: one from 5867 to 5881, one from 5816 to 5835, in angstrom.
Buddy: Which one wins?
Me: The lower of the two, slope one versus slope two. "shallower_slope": -0.13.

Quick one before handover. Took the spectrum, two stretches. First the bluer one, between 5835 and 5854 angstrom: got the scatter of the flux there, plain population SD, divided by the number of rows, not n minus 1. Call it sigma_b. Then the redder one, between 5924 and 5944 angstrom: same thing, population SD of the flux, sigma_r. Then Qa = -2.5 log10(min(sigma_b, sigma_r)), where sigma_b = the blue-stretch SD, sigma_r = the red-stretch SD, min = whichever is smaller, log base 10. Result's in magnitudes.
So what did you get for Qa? 0.76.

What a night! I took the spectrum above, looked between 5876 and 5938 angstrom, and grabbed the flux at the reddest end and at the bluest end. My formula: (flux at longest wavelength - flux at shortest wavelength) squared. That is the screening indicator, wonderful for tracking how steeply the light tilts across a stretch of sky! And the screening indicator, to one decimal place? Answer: 4.9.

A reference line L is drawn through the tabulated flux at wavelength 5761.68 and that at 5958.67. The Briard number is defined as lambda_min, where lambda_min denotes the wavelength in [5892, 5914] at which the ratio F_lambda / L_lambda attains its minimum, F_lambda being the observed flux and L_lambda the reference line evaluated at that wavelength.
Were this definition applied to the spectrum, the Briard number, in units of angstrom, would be 5893.17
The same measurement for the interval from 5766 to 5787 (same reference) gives 5780.28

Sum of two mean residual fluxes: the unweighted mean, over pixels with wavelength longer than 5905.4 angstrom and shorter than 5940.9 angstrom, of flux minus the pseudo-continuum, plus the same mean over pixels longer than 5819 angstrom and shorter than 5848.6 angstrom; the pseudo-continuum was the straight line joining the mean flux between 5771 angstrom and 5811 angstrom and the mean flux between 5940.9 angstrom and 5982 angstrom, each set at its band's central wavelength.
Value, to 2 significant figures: 0.34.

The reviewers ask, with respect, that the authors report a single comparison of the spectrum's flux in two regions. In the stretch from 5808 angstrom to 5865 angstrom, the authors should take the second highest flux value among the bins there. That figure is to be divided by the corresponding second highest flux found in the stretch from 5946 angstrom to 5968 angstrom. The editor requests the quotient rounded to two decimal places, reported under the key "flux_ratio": 1.08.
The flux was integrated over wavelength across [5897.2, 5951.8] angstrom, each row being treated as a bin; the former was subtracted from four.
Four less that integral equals -409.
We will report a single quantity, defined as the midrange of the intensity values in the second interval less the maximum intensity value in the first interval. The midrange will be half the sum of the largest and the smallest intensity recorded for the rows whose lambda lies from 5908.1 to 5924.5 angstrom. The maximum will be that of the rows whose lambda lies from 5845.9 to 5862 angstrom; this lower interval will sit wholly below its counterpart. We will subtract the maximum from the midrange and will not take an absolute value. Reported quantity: -1.2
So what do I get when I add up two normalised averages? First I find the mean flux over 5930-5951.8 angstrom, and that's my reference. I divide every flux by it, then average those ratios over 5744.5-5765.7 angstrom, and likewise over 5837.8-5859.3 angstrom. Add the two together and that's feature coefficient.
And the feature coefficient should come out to 2.11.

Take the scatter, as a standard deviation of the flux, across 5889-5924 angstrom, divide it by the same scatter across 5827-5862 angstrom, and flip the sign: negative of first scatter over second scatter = -0.91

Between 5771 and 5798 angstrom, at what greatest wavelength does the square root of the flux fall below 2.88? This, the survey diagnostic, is 5793.61 angstrom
